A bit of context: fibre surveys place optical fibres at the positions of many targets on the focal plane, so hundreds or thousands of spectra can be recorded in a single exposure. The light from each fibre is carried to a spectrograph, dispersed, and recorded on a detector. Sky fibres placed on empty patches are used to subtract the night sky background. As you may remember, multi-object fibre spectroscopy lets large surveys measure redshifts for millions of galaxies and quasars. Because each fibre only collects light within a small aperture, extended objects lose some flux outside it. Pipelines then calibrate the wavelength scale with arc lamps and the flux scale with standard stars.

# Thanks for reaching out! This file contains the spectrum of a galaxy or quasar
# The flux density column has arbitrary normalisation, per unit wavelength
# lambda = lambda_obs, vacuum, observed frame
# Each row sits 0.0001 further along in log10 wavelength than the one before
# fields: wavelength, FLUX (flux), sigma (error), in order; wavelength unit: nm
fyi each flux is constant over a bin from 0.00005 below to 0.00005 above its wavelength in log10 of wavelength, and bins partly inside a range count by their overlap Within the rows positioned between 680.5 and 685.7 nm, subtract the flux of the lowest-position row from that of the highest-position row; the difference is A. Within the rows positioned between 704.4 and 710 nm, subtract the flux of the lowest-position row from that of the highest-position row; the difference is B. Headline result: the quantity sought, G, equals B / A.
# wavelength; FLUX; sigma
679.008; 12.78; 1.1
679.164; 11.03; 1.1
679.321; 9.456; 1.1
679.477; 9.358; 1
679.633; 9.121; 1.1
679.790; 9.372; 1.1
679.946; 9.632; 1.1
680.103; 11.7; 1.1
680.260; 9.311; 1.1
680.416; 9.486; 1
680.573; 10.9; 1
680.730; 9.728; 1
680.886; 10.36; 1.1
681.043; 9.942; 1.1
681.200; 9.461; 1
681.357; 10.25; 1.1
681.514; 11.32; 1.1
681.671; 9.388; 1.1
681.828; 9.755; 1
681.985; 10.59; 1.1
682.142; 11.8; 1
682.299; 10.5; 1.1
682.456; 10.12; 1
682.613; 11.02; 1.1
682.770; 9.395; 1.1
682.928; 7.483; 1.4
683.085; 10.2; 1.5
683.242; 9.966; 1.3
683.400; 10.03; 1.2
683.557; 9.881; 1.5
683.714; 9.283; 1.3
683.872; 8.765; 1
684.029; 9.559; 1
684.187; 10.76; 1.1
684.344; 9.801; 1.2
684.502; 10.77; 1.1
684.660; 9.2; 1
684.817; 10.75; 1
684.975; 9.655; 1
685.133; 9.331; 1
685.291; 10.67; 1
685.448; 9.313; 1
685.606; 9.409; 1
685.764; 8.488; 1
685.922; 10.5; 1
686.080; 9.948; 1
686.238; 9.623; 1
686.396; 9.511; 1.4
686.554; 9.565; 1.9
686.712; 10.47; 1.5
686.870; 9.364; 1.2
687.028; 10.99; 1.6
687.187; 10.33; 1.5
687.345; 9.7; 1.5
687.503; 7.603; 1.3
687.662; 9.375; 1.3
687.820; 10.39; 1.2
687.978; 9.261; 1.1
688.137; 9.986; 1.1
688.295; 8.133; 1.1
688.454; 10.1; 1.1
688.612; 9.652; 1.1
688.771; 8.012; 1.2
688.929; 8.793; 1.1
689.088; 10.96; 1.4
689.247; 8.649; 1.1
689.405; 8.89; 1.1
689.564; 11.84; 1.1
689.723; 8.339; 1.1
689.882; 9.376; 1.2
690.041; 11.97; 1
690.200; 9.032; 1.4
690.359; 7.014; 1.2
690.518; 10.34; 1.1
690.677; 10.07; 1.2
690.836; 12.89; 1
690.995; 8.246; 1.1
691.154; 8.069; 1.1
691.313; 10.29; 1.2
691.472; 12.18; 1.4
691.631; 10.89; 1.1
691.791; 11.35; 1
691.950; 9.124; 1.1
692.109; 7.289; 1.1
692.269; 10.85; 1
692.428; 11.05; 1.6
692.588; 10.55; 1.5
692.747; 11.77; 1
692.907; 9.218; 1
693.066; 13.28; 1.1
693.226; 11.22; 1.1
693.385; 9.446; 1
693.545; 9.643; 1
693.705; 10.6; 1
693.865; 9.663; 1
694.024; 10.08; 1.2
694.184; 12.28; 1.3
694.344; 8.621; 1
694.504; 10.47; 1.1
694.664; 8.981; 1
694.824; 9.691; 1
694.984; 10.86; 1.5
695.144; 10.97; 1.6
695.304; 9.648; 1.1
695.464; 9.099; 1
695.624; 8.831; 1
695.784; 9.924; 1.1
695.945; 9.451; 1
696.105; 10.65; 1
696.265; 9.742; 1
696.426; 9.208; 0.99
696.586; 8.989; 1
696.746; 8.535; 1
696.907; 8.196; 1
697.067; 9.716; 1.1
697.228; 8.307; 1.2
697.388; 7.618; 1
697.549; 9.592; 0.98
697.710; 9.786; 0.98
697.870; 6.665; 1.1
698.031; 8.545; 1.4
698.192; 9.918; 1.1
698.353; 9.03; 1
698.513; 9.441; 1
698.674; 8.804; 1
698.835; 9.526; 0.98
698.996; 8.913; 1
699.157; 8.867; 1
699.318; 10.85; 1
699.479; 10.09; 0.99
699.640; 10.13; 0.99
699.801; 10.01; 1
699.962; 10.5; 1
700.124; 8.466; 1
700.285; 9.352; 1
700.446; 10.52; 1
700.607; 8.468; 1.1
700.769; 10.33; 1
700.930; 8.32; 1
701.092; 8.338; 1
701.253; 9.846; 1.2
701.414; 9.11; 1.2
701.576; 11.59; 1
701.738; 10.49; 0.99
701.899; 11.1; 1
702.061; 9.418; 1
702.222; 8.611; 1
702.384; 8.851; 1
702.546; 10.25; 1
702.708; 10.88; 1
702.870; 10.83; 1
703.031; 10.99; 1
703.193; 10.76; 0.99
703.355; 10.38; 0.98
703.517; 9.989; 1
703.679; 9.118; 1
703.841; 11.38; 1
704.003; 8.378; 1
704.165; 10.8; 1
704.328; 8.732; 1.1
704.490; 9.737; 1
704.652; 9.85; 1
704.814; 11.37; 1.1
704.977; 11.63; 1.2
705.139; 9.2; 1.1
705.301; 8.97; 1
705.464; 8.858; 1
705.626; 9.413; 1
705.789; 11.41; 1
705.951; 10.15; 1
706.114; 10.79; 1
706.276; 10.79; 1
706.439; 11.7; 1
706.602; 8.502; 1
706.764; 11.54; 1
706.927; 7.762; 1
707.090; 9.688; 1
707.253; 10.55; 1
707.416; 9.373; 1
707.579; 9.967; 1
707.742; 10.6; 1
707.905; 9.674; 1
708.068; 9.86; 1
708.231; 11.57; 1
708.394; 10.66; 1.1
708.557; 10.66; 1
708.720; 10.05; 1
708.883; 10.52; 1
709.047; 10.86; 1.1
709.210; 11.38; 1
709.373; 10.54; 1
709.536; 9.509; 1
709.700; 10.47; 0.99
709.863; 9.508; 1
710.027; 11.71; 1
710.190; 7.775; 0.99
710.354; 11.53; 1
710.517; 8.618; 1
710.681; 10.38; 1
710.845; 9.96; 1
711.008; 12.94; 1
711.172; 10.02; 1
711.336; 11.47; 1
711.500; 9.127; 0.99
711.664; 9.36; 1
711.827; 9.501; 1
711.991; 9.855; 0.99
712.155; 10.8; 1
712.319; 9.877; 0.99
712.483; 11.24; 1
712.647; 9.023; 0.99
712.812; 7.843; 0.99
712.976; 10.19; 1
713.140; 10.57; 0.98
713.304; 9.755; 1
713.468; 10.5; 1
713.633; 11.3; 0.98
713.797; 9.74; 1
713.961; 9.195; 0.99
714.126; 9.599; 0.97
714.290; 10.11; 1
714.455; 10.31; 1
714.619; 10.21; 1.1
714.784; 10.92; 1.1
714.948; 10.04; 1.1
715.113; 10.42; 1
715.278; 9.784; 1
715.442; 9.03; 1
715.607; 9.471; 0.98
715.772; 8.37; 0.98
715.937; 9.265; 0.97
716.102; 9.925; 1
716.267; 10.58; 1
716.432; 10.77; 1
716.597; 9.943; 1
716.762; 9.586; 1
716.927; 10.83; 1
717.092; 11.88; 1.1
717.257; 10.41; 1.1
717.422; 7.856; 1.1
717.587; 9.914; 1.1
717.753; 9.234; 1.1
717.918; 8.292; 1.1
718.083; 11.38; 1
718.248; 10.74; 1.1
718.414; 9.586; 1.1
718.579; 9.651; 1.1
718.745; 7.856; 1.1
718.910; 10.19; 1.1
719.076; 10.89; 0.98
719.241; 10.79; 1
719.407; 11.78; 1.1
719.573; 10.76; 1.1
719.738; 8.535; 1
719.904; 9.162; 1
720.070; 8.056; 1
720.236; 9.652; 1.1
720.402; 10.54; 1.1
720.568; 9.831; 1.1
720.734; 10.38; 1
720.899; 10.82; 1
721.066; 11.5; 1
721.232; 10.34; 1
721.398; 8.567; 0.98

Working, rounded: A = -1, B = -0.2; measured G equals 0.15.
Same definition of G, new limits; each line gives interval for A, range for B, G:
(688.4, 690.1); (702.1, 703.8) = 0.27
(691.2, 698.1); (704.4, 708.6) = -0.53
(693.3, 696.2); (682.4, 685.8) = -1.36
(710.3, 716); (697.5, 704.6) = -0.06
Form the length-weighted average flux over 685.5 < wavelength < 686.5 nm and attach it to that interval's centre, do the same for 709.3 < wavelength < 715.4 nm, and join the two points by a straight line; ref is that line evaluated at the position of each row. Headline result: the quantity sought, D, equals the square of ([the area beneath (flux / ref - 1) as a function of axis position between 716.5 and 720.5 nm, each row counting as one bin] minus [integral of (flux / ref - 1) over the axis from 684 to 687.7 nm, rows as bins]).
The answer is 0.043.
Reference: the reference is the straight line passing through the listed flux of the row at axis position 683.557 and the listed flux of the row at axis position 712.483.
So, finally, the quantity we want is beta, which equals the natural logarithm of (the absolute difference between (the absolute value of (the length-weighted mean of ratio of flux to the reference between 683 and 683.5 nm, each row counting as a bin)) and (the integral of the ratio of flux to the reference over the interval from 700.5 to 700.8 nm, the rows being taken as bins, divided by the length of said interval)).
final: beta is -1.9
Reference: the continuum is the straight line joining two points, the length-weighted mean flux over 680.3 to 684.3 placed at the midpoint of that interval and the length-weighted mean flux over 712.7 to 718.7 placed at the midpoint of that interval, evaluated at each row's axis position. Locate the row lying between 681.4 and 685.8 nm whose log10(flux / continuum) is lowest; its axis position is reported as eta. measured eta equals 682.928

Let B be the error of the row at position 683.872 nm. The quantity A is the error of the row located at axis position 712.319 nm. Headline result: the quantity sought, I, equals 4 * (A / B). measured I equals 3.96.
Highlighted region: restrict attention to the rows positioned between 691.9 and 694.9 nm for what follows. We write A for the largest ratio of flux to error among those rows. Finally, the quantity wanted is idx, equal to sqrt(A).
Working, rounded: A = 12.07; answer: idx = 3.47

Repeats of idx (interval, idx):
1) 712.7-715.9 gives 3.40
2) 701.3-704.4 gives 3.40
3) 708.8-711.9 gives 3.60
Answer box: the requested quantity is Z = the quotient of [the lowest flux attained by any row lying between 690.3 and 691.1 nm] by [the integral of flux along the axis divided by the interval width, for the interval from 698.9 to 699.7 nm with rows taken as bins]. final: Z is 0.72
